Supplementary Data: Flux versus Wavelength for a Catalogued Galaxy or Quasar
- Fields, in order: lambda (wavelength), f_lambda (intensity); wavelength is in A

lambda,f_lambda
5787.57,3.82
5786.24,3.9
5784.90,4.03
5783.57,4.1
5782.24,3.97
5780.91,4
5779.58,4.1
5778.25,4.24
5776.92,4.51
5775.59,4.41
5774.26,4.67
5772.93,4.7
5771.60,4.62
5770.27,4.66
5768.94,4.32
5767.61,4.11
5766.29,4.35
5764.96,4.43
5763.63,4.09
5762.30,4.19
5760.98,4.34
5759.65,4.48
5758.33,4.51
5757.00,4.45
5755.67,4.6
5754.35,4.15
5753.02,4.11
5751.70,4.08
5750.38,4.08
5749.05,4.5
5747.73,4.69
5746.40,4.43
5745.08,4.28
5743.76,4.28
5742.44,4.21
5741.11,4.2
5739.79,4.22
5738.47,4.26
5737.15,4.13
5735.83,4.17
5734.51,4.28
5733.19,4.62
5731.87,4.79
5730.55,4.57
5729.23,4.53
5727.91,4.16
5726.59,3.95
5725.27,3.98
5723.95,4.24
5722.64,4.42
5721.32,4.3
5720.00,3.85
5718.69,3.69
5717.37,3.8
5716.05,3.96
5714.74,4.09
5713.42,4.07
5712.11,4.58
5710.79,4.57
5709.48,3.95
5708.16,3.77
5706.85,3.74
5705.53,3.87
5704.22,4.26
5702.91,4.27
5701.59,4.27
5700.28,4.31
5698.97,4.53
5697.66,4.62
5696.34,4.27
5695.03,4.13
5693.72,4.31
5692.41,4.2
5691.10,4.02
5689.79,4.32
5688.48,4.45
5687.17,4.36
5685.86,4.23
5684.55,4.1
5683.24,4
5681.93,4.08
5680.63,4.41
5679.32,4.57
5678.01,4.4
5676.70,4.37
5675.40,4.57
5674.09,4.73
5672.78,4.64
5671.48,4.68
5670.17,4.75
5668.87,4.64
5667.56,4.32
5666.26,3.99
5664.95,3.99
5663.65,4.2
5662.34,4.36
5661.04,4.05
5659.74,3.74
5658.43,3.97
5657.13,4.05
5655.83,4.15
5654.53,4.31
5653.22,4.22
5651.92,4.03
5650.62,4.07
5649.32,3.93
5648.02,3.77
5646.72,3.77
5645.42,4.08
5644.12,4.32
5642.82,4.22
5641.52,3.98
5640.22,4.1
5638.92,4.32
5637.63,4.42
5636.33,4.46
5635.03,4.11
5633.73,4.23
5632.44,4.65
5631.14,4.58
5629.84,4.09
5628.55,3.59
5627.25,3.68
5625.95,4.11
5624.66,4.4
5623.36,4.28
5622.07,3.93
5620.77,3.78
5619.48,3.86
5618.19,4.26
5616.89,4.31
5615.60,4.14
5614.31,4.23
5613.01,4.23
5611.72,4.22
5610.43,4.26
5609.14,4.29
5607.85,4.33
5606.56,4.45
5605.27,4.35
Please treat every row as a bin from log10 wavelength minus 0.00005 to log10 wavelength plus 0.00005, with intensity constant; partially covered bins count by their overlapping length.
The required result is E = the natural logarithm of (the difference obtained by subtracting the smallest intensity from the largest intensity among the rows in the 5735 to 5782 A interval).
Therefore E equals -0.36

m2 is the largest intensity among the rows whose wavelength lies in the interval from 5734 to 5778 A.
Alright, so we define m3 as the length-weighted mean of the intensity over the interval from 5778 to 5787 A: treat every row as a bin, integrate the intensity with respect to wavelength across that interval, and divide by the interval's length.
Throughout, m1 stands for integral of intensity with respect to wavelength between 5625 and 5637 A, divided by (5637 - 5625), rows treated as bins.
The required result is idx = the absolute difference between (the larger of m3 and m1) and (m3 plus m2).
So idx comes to 4.57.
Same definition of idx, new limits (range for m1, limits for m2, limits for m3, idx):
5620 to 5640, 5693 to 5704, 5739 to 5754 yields 4.62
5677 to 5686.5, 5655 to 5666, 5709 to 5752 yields 4.34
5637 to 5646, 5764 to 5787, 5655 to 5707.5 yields 4.70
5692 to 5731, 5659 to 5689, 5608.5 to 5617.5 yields 4.75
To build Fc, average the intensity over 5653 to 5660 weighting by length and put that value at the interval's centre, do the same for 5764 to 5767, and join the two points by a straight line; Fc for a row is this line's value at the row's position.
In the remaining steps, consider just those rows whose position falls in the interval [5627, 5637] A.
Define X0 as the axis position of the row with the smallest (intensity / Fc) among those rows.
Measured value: 5628.55 A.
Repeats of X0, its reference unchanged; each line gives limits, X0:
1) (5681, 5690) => 5683.24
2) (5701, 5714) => 5706.85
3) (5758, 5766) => 5763.63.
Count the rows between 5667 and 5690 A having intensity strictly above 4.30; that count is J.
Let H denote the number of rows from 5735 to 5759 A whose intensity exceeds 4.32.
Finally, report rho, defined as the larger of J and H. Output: 14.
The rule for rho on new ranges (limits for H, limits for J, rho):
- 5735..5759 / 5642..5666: 6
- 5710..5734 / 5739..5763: 8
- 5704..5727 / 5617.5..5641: 6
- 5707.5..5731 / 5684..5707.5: 7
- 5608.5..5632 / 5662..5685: 12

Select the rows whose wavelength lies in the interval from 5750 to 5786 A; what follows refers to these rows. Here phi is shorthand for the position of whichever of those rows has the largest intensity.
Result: 5772.93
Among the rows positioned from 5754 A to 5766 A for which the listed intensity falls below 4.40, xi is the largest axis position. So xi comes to 5763.63 A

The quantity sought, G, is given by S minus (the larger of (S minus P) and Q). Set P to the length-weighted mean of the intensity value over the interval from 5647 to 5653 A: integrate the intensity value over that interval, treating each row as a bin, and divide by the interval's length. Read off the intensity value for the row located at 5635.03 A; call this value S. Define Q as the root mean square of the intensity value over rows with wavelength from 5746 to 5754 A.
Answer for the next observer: -0.2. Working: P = 3.96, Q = 4.32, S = 4.11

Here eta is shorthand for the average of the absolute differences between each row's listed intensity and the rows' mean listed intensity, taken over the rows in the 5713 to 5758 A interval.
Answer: 0.20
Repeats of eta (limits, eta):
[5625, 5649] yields 0.23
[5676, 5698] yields 0.15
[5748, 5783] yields 0.20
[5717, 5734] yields 0.29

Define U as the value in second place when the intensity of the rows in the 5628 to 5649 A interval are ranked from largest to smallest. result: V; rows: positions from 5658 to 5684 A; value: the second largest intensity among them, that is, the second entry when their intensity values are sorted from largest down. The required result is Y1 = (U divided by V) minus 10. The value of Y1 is -9.03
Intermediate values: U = 4.58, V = 4.73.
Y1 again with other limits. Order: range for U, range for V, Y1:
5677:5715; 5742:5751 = -8.98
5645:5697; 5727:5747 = -8.98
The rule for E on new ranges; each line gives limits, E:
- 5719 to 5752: -0.06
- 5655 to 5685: 0.01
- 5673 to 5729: 0.04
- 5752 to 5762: -0.71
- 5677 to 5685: -0.56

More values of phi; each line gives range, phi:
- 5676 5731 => 5697.66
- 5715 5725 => 5722.64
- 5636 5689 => 5670.17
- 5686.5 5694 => 5688.48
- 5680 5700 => 5697.66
